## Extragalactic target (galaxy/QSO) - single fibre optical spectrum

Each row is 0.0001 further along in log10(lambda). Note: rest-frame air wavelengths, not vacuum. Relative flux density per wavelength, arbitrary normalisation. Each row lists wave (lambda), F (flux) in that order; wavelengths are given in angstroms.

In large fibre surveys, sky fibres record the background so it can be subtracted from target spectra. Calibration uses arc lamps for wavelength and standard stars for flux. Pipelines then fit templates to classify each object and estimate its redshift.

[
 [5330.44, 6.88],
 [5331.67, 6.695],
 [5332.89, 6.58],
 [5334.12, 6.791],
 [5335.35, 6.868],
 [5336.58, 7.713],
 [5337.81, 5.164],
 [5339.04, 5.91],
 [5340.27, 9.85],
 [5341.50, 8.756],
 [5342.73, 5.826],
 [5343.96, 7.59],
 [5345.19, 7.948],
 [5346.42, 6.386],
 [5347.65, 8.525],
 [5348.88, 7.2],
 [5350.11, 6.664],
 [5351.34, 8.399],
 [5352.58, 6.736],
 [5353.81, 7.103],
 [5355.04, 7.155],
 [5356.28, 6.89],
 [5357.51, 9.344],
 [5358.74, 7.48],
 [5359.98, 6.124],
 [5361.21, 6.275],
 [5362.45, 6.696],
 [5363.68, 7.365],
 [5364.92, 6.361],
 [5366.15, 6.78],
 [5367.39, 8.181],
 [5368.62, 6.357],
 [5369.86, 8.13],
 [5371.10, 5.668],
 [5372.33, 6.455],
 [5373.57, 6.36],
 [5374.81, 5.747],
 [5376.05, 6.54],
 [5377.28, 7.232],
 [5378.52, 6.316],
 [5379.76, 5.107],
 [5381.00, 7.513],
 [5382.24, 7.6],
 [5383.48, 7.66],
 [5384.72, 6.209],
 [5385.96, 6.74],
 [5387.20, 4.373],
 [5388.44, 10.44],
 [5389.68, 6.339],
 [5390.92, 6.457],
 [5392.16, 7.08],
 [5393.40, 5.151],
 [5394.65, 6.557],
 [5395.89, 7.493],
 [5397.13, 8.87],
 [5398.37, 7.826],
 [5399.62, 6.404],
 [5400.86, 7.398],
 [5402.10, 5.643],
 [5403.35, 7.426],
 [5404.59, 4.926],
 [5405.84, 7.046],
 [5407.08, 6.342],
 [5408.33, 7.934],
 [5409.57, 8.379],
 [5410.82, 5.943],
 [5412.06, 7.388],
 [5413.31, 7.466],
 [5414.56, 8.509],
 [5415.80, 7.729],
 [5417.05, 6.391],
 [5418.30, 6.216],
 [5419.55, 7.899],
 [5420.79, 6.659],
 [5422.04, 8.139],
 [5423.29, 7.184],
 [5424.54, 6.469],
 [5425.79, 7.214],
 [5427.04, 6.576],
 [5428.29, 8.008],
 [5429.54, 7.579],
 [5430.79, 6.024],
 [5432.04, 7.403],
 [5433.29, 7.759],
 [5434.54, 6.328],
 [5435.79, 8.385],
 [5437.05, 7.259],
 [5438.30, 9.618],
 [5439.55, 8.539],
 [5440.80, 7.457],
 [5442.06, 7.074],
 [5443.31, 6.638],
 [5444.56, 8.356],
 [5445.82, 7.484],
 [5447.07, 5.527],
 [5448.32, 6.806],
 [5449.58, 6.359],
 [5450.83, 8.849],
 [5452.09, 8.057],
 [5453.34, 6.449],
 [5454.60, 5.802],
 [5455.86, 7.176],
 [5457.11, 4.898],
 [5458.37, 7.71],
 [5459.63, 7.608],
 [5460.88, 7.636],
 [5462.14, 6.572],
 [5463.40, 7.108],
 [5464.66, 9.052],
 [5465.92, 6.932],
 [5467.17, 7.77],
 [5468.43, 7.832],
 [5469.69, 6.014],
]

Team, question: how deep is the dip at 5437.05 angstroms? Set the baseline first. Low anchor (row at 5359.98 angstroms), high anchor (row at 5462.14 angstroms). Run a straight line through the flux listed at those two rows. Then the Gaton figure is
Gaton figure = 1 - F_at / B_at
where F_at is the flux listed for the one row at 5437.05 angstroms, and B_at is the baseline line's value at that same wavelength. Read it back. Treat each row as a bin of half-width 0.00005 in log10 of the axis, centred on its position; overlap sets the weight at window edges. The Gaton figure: -0.12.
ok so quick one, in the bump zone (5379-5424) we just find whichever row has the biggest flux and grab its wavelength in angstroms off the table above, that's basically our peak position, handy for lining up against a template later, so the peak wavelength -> 5388.44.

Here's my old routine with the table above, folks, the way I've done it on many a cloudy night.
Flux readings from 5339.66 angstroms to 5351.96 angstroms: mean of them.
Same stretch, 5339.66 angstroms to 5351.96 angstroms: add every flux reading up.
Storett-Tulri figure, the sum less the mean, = 69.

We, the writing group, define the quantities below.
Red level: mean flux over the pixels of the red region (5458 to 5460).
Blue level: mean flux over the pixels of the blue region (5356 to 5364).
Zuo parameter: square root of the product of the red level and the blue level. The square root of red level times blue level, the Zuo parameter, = 7.4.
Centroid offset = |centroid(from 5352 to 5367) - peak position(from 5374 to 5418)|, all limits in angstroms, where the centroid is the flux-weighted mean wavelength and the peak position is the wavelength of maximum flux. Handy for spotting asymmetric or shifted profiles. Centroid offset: 29.2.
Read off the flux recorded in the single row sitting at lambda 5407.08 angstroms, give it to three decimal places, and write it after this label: 6.342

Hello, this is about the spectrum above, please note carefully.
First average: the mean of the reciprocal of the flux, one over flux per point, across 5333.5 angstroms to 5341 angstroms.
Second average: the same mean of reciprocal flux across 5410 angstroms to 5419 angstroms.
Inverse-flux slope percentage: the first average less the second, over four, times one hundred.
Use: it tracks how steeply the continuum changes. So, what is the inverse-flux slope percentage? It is 0.12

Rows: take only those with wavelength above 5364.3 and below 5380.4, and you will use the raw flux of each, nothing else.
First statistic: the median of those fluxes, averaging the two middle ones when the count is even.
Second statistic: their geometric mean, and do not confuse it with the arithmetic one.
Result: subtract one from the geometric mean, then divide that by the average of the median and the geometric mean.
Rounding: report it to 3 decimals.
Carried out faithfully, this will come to 0.856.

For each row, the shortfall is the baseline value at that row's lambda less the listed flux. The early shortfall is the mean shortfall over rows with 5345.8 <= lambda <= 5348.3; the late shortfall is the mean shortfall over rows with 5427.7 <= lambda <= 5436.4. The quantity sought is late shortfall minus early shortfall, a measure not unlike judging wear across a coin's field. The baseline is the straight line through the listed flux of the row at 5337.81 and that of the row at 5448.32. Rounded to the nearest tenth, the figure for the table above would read 1.4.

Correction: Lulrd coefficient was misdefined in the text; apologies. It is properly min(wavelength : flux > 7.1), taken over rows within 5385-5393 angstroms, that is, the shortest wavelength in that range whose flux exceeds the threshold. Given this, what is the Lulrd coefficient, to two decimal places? 5388.44 angstroms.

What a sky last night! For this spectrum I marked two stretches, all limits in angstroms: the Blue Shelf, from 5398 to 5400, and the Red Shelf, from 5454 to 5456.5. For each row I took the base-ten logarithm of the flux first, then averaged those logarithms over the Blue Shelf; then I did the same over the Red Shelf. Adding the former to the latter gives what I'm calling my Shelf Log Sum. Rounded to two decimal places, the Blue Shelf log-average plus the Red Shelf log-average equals 1.66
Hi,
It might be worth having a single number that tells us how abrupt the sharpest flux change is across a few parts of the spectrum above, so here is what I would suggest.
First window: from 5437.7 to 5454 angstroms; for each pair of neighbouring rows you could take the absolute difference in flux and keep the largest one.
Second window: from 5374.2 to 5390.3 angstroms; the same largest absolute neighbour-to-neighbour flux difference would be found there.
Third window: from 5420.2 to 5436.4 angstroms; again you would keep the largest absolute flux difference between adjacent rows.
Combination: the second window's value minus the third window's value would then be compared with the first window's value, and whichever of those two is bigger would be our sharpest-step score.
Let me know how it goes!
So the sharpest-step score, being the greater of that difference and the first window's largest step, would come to 4.0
